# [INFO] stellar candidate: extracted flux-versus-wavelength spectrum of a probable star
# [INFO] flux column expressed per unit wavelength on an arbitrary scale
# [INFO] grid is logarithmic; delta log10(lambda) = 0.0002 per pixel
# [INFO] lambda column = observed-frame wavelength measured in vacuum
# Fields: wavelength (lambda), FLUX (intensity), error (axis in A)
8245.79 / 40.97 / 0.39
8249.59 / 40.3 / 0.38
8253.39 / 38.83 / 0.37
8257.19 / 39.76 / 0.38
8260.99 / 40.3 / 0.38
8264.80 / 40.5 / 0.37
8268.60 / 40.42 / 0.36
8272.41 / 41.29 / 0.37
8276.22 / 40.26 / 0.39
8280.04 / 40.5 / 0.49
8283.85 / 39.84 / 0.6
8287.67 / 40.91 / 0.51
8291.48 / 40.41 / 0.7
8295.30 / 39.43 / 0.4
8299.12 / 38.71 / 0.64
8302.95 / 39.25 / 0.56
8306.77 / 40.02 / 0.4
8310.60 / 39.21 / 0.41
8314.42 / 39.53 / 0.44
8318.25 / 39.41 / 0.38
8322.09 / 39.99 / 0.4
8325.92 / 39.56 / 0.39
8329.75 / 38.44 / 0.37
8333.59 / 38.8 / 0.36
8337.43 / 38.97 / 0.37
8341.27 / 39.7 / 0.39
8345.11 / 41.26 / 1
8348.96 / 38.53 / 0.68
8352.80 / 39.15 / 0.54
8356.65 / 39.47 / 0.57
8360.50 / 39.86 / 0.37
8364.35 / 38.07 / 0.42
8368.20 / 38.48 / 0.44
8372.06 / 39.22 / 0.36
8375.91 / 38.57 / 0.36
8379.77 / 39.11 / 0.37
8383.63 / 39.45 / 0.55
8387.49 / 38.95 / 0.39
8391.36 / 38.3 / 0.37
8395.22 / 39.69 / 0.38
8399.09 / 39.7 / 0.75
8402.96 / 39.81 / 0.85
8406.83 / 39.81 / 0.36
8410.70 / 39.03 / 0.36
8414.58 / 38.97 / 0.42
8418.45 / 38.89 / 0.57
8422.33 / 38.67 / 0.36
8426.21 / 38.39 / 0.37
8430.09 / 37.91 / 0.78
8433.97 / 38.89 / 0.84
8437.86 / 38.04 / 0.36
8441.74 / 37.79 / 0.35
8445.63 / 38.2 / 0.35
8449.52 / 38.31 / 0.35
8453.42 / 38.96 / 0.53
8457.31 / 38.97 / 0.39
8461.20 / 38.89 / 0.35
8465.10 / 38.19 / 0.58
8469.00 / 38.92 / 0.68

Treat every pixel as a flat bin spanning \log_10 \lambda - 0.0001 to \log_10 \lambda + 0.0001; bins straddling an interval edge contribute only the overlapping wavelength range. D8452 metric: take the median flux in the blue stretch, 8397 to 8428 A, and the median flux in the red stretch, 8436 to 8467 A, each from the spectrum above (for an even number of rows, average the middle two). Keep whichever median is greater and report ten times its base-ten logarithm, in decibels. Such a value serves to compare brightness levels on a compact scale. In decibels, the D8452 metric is 15.9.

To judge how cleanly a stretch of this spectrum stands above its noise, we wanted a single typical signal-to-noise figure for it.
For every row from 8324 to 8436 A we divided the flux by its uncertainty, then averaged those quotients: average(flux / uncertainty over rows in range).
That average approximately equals 87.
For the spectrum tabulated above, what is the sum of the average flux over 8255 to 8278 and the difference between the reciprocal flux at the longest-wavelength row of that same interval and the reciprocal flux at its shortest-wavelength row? 40.4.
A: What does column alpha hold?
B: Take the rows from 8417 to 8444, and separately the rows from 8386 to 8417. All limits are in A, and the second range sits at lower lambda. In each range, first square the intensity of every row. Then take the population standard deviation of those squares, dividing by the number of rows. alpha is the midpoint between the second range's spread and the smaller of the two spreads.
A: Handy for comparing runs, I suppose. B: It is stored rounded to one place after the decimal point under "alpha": 36.7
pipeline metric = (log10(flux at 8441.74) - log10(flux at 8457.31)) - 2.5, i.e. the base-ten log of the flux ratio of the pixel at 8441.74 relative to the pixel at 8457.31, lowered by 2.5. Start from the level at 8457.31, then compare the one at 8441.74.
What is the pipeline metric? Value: -2.51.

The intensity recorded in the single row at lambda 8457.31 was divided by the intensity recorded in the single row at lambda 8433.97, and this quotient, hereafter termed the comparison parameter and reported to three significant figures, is 1.00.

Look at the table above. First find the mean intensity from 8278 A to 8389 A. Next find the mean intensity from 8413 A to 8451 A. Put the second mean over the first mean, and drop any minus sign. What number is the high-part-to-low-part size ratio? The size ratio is 0.975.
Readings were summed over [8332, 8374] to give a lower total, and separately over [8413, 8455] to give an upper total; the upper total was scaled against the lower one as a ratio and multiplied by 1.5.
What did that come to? 1.47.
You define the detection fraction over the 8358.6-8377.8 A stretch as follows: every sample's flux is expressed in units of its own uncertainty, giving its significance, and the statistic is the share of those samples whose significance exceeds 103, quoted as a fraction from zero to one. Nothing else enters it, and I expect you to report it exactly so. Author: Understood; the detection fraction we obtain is 0.60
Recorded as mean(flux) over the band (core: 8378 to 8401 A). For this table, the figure 39.2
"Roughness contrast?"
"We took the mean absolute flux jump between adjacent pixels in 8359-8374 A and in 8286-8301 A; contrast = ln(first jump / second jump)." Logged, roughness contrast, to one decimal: 0.3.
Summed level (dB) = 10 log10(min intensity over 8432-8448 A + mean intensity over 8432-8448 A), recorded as 18.8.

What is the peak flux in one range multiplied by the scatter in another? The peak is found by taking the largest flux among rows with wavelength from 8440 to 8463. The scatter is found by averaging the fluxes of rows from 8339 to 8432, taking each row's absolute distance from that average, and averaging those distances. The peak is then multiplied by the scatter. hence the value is 21.9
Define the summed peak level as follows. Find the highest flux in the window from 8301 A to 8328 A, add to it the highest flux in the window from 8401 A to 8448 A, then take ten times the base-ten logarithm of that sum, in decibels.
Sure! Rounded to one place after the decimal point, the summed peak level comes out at 19.0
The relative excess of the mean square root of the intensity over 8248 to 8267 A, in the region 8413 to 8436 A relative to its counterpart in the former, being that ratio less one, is -0.017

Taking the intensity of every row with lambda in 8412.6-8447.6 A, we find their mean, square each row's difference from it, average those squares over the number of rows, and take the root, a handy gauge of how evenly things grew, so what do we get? 0.43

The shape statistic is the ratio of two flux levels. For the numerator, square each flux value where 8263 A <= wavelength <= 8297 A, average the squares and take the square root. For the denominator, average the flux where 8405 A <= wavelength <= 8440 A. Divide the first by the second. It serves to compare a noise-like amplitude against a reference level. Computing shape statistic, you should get 1.043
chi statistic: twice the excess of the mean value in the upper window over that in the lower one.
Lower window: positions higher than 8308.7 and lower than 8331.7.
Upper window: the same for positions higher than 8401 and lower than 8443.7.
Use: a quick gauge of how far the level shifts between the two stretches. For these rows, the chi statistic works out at -1.2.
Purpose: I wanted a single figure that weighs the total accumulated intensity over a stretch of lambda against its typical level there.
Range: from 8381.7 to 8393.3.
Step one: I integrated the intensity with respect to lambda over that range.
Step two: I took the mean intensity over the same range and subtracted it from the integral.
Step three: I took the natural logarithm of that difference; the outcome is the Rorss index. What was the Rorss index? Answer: 6.02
